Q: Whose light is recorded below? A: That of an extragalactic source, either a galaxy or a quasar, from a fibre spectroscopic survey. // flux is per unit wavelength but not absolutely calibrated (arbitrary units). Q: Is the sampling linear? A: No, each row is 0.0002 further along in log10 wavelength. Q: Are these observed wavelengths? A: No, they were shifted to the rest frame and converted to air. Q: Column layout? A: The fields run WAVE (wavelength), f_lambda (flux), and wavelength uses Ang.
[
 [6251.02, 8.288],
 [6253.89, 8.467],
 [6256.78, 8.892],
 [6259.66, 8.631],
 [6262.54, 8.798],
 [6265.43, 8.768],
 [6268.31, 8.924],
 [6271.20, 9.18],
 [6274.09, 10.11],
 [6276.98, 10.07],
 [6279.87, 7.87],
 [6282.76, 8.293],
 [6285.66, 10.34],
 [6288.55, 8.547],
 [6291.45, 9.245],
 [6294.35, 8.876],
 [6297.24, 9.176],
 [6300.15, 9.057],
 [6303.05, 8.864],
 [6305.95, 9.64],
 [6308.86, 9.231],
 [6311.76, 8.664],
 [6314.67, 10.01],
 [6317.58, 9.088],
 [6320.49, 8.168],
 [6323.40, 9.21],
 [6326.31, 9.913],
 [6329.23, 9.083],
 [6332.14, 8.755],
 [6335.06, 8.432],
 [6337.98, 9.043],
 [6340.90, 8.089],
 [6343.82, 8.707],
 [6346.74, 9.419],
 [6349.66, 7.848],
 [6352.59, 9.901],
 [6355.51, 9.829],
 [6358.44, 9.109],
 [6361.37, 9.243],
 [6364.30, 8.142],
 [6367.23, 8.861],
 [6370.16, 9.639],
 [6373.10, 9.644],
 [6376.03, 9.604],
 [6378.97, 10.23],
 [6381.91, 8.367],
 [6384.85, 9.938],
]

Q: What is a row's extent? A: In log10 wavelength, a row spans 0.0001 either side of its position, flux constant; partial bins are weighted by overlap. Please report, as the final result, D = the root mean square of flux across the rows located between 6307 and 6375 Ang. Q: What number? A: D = 9.07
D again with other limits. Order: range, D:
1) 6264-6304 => 9.12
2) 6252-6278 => 9.11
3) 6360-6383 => 9.24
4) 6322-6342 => 8.95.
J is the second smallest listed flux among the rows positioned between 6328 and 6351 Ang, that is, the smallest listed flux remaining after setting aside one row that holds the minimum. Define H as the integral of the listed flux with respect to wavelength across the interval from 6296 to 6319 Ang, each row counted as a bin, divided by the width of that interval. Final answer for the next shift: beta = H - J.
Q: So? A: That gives 1.1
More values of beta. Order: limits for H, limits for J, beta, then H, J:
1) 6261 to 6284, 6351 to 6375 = 0.1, 9.01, 8.861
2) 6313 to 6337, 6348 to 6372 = 0.9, 9.08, 8.142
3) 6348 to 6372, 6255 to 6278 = 0.3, 9.08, 8.768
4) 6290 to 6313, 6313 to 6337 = 0.7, 9.10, 8.432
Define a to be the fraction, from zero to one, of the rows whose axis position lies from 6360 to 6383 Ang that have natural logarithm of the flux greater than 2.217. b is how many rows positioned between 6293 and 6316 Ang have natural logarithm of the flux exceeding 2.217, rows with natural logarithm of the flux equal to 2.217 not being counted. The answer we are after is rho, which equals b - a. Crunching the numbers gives 2.4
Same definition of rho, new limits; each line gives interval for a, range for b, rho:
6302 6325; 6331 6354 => 1.5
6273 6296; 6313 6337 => 2.5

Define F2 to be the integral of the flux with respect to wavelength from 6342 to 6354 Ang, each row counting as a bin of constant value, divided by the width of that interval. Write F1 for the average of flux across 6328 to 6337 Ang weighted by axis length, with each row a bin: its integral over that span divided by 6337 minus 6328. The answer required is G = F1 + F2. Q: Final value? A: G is 17.7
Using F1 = 8.8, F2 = 8.9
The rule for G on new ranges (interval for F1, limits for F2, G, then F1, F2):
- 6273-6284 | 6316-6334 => 18.1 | 9.1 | 9.0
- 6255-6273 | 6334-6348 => 17.6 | 8.9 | 8.7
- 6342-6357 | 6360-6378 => 18.3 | 9.1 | 9.2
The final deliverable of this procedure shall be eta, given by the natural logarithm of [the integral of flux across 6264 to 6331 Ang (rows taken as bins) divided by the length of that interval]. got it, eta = 2.213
